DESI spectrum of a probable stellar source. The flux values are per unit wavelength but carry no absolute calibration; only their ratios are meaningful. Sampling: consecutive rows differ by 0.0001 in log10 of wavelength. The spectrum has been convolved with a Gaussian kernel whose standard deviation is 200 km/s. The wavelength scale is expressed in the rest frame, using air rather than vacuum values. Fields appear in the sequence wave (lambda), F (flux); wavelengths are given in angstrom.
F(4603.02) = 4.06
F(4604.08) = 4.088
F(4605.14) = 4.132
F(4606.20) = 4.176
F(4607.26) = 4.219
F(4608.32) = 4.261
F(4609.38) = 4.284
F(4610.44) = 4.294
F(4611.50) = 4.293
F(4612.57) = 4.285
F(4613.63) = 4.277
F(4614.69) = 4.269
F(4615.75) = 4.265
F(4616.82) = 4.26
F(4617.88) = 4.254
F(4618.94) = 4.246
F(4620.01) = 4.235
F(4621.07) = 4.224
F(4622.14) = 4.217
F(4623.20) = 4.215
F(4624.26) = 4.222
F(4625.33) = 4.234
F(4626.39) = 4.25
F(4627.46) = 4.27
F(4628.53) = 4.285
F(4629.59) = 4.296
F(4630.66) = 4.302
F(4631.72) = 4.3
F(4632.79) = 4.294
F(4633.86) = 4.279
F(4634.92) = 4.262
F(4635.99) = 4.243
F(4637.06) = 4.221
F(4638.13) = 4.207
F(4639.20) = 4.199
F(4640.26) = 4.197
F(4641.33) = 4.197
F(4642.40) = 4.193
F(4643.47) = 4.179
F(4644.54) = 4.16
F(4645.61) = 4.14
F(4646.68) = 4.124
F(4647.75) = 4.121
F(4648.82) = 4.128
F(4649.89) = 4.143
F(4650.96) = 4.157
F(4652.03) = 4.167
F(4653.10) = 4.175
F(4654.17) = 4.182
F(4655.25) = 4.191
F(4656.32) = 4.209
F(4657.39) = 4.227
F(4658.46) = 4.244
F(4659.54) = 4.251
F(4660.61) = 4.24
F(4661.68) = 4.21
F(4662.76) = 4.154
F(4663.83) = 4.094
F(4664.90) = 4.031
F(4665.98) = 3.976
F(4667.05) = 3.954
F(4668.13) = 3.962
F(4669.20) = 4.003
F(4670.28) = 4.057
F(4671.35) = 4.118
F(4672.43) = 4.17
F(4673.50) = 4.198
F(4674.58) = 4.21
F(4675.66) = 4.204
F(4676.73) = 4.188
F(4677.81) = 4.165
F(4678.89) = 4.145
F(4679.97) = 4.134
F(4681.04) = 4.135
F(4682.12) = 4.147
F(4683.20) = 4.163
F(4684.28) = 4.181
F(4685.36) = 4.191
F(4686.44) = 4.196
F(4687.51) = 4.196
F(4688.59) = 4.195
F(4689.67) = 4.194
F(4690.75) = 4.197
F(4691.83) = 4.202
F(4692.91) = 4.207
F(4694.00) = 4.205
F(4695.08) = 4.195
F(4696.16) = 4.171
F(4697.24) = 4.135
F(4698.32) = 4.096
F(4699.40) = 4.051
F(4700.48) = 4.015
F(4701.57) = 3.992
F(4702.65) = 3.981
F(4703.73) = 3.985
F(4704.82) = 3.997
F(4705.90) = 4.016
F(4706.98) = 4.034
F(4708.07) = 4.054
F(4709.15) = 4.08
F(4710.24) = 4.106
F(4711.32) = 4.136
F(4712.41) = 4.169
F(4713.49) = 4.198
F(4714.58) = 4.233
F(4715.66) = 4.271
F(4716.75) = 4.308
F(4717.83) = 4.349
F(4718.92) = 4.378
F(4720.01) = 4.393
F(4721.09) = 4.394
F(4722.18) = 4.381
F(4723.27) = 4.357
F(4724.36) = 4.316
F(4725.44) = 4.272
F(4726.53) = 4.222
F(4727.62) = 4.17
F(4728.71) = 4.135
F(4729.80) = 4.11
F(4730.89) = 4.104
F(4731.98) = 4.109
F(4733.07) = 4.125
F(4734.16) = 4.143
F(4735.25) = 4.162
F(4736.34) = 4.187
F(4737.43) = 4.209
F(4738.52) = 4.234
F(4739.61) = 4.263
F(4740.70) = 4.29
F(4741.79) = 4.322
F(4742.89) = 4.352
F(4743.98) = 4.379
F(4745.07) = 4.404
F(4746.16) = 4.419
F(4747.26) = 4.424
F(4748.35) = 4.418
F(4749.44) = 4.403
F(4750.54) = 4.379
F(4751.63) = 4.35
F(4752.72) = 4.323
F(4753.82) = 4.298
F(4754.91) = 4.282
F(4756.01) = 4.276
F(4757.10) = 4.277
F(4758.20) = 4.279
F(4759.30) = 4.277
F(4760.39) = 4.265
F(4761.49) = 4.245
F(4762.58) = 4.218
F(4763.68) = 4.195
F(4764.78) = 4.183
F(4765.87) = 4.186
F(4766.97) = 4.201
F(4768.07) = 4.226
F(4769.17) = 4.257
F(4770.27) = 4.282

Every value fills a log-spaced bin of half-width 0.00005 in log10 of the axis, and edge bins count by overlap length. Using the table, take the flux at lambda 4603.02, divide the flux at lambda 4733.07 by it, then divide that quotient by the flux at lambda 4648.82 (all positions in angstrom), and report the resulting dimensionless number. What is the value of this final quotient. 0.246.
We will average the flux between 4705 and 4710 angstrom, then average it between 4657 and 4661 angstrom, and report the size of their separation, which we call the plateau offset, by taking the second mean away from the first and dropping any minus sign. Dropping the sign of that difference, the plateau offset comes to 0.19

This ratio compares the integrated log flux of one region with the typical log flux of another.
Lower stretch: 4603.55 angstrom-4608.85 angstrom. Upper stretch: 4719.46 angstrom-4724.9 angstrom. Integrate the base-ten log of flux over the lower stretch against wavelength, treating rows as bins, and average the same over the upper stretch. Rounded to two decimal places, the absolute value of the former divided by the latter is 5.14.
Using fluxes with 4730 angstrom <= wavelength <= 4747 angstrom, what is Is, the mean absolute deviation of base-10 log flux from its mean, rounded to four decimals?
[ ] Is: 0.0095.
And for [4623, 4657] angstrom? 0.0047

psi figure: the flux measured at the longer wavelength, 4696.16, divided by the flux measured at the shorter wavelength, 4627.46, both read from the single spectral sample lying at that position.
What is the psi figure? 0.98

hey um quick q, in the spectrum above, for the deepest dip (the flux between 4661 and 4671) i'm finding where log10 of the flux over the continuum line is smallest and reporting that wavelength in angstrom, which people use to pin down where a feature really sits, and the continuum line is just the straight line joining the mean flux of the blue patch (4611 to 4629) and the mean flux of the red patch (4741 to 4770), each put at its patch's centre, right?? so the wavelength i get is 4667.05 angstrom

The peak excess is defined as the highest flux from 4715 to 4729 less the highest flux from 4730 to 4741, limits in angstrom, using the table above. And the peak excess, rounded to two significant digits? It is 0.10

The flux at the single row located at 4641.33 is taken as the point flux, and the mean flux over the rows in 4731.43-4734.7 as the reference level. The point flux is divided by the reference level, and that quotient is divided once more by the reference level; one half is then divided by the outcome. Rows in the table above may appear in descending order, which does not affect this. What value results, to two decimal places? 2.03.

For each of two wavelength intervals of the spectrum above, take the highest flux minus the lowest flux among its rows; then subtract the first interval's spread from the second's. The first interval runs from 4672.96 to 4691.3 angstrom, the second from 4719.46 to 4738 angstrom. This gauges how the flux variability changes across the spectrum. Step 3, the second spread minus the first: 0.21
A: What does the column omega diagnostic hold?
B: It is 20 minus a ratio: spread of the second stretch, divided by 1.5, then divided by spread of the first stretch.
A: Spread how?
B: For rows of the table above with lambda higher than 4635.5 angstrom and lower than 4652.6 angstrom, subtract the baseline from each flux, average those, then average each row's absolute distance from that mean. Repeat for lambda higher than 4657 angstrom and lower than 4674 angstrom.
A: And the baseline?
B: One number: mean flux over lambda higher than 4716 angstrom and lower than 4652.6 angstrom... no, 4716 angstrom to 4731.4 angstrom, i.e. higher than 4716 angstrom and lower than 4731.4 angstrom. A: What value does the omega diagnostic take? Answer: 18.0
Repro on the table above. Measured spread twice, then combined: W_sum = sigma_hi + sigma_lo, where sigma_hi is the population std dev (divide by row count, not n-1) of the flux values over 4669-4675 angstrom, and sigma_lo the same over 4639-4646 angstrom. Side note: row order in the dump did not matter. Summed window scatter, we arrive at 0.10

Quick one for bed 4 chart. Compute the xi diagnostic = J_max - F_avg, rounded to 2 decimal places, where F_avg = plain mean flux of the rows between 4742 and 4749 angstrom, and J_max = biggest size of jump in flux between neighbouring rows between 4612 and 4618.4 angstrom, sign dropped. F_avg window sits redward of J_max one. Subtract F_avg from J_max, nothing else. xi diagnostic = -4.39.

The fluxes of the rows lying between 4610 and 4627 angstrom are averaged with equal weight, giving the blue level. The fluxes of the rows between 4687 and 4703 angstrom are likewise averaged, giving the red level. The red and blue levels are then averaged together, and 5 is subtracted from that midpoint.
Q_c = -0.81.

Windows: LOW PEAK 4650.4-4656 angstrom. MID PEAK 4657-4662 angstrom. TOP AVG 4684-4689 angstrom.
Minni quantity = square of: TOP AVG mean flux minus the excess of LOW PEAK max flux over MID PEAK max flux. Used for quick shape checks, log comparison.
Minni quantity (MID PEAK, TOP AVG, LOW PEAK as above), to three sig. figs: 18.1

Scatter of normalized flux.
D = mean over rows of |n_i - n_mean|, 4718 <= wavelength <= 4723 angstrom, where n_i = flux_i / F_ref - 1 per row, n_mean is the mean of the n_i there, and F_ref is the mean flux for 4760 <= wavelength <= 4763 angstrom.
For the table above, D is 0.002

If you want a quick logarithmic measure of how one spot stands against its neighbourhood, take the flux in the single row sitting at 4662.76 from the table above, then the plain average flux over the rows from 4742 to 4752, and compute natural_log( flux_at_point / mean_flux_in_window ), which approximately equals -0.06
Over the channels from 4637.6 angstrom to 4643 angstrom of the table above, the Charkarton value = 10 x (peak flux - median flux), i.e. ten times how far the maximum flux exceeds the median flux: 0.10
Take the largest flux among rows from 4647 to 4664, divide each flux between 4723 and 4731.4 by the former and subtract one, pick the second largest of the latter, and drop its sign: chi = 0.015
